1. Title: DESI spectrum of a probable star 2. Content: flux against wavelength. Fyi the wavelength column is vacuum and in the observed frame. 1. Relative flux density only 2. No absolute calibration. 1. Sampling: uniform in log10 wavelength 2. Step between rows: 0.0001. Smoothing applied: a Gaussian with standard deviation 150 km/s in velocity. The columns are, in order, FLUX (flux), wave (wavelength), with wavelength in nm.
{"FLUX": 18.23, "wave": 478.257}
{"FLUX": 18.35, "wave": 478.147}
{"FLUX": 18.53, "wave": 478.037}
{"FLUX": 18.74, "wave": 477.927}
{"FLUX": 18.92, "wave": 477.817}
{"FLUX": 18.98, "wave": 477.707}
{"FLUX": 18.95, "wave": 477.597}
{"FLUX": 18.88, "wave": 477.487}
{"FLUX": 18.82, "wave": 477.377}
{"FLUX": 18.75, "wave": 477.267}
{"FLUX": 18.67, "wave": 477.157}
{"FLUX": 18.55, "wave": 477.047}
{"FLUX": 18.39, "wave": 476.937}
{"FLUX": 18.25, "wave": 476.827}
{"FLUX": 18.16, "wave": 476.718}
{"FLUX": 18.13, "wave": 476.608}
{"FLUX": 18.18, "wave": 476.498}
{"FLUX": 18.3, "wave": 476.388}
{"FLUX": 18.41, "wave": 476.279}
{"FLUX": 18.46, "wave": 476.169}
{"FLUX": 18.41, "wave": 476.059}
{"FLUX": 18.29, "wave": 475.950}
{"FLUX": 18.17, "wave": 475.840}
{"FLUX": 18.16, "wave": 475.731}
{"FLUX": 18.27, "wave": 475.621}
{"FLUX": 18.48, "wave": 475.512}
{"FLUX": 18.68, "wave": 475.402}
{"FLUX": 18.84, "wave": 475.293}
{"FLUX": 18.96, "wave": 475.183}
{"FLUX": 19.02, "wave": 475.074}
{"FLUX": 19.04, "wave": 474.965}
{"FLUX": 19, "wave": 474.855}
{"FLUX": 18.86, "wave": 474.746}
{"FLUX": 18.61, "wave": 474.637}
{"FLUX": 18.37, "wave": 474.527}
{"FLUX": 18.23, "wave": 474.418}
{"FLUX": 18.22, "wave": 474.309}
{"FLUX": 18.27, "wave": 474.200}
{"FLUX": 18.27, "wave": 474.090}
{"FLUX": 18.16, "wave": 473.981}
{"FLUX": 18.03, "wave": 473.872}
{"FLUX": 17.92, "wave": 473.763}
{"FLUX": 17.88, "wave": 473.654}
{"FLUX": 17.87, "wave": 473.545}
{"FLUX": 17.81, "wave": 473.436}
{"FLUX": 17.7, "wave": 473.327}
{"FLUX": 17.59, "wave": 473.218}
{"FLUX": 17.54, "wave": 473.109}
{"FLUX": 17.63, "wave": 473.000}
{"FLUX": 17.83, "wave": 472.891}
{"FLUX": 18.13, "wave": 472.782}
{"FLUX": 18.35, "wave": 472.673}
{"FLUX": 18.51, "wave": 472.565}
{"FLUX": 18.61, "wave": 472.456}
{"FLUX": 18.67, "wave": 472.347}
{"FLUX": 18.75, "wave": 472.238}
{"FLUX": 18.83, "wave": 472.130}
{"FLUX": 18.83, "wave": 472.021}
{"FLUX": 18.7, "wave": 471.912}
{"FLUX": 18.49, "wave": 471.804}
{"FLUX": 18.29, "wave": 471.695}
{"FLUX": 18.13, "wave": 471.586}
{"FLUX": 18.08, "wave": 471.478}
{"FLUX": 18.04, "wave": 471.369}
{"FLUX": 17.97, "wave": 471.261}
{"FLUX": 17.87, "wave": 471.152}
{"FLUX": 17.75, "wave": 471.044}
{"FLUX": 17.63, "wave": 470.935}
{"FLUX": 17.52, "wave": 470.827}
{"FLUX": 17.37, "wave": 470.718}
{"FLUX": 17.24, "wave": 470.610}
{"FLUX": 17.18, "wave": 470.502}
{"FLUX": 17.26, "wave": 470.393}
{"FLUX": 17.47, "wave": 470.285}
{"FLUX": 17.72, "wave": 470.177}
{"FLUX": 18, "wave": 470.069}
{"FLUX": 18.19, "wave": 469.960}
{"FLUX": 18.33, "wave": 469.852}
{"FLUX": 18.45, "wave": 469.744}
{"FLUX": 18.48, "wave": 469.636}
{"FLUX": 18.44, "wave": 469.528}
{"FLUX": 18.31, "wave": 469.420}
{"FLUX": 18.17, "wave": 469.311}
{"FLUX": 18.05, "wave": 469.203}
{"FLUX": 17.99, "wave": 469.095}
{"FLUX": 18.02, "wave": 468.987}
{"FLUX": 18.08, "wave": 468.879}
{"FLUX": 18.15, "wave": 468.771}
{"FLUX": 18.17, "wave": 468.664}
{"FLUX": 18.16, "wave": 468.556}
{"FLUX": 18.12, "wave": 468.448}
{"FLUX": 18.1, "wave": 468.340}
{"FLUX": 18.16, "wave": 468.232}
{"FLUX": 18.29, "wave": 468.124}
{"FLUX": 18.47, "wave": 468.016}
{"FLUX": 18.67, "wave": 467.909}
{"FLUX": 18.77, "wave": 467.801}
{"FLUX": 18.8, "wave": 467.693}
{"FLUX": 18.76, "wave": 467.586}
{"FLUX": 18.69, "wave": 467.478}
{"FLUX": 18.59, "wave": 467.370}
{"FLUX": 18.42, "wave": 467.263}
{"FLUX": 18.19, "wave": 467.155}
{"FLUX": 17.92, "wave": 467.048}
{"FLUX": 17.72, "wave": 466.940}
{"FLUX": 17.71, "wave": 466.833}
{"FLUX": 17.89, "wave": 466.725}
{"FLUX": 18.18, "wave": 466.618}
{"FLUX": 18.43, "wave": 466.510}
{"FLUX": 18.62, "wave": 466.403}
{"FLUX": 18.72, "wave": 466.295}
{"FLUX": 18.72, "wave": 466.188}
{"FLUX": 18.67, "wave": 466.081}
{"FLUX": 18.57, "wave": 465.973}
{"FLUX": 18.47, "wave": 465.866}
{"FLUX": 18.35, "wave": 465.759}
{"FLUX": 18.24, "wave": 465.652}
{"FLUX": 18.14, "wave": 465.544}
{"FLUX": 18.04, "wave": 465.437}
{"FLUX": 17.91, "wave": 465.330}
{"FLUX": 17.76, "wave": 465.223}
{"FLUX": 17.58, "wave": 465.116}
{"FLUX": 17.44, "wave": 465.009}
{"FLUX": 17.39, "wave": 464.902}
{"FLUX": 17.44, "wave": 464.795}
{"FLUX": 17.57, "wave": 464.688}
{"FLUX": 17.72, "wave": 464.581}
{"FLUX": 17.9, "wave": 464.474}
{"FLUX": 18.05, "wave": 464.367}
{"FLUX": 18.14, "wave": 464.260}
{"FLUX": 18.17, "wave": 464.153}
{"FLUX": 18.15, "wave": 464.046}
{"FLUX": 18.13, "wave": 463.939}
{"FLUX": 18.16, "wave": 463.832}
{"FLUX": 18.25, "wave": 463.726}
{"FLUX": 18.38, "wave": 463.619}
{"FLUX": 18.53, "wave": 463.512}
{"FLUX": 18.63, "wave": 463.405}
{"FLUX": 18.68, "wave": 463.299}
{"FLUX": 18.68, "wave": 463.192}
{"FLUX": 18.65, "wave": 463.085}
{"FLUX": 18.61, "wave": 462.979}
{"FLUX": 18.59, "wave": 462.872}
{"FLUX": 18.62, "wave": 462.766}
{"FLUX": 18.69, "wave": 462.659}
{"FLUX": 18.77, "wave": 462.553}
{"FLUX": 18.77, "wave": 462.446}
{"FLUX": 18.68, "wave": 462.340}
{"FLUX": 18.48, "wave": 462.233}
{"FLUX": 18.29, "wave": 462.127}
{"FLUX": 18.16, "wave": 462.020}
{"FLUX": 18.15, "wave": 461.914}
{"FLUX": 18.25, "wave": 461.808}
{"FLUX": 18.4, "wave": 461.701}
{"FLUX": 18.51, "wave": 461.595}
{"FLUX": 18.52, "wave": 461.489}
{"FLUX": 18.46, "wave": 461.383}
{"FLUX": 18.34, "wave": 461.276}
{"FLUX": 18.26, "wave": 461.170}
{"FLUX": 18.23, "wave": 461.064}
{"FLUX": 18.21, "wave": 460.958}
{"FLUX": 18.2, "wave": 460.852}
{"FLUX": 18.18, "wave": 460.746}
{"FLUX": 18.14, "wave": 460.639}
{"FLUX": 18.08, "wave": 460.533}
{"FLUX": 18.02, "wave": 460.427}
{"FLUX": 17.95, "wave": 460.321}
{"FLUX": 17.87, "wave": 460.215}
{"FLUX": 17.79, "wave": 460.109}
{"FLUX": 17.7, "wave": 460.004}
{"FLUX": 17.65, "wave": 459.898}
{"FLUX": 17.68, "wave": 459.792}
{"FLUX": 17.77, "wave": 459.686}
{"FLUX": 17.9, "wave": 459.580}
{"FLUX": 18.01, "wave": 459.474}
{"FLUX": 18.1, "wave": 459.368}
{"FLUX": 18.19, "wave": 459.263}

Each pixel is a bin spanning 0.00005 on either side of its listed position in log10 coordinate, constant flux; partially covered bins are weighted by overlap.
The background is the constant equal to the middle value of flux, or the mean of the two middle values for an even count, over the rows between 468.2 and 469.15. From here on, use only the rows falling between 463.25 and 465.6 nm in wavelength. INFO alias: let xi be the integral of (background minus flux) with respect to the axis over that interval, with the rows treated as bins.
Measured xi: 0.3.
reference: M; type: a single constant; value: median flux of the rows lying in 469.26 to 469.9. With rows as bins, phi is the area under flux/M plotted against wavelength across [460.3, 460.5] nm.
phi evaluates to 0.20 nm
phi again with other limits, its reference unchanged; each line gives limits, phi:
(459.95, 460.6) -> 0.63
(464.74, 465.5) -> 0.73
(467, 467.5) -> 0.50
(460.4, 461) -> 0.59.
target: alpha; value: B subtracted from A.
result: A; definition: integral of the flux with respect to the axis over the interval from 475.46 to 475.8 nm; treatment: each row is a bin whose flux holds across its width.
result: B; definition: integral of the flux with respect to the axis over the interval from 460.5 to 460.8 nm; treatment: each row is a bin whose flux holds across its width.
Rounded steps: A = 6.2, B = 5.4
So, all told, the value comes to 0.8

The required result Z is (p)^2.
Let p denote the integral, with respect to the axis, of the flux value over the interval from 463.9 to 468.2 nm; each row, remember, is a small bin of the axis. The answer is 6114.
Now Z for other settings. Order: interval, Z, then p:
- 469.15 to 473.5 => 6162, 78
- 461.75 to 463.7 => 1305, 36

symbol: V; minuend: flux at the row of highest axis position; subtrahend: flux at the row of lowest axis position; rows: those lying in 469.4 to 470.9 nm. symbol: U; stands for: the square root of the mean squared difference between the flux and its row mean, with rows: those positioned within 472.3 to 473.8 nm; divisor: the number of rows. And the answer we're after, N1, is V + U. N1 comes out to -0.4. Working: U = 0.37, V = -0.8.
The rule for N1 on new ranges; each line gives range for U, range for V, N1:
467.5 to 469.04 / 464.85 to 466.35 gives 1.6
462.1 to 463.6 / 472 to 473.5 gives -0.9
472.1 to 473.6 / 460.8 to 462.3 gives 0.7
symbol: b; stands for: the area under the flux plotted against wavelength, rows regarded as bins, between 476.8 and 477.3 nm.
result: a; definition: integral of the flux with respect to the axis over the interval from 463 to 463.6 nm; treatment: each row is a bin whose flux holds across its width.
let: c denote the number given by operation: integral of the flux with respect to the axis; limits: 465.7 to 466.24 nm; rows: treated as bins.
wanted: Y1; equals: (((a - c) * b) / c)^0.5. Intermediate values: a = 11.2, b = 9.3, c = 10.0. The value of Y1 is 1.0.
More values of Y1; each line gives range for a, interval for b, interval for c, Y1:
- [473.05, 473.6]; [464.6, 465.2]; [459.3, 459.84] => 0.3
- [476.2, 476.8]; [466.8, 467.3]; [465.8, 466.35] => 0.8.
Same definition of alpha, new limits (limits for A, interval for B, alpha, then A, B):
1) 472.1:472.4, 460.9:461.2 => 0.2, 5.6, 5.5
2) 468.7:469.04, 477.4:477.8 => -1.4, 6.2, 7.6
